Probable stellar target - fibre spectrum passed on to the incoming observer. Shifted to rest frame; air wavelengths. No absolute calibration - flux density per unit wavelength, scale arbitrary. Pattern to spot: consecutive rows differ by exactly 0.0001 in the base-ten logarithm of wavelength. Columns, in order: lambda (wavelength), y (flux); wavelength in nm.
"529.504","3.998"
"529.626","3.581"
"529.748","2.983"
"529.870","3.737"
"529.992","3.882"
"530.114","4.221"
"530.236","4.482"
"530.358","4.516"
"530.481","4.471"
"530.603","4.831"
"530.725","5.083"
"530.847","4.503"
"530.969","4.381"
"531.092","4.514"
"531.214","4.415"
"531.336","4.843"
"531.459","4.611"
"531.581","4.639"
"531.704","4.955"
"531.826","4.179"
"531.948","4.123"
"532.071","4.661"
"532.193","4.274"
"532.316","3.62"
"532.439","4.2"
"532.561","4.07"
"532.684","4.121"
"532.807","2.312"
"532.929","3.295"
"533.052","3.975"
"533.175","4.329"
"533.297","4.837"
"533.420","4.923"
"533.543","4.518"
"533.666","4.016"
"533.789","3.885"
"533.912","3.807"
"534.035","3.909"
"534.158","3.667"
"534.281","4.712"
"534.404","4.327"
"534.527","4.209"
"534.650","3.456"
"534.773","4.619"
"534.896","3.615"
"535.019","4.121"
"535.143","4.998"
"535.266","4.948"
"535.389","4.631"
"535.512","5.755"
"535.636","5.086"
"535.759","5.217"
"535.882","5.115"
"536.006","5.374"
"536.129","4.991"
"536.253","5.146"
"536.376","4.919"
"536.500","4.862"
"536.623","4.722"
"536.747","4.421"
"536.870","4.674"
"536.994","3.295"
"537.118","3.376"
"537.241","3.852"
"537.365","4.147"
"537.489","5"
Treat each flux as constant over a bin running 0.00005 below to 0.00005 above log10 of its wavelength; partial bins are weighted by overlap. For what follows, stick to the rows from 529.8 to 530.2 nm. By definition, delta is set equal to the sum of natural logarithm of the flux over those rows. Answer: 4.11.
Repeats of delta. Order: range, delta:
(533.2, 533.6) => 4.68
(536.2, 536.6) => 4.81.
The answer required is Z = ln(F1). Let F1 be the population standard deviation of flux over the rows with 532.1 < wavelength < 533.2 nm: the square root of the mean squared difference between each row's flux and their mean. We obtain -0.5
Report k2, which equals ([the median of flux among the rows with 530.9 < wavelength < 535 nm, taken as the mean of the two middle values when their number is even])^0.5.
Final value 2.05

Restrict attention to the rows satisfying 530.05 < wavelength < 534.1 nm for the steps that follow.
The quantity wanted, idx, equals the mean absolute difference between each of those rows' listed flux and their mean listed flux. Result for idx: 0.38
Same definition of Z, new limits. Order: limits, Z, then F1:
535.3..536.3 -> -1.2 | 0.30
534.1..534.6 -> -1.0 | 0.37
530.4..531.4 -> -1.4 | 0.24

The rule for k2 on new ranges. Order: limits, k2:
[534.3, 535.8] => 2.15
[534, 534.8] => 2.05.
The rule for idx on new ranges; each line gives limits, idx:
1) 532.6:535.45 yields 0.48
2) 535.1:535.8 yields 0.25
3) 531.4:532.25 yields 0.26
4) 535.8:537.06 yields 0.38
